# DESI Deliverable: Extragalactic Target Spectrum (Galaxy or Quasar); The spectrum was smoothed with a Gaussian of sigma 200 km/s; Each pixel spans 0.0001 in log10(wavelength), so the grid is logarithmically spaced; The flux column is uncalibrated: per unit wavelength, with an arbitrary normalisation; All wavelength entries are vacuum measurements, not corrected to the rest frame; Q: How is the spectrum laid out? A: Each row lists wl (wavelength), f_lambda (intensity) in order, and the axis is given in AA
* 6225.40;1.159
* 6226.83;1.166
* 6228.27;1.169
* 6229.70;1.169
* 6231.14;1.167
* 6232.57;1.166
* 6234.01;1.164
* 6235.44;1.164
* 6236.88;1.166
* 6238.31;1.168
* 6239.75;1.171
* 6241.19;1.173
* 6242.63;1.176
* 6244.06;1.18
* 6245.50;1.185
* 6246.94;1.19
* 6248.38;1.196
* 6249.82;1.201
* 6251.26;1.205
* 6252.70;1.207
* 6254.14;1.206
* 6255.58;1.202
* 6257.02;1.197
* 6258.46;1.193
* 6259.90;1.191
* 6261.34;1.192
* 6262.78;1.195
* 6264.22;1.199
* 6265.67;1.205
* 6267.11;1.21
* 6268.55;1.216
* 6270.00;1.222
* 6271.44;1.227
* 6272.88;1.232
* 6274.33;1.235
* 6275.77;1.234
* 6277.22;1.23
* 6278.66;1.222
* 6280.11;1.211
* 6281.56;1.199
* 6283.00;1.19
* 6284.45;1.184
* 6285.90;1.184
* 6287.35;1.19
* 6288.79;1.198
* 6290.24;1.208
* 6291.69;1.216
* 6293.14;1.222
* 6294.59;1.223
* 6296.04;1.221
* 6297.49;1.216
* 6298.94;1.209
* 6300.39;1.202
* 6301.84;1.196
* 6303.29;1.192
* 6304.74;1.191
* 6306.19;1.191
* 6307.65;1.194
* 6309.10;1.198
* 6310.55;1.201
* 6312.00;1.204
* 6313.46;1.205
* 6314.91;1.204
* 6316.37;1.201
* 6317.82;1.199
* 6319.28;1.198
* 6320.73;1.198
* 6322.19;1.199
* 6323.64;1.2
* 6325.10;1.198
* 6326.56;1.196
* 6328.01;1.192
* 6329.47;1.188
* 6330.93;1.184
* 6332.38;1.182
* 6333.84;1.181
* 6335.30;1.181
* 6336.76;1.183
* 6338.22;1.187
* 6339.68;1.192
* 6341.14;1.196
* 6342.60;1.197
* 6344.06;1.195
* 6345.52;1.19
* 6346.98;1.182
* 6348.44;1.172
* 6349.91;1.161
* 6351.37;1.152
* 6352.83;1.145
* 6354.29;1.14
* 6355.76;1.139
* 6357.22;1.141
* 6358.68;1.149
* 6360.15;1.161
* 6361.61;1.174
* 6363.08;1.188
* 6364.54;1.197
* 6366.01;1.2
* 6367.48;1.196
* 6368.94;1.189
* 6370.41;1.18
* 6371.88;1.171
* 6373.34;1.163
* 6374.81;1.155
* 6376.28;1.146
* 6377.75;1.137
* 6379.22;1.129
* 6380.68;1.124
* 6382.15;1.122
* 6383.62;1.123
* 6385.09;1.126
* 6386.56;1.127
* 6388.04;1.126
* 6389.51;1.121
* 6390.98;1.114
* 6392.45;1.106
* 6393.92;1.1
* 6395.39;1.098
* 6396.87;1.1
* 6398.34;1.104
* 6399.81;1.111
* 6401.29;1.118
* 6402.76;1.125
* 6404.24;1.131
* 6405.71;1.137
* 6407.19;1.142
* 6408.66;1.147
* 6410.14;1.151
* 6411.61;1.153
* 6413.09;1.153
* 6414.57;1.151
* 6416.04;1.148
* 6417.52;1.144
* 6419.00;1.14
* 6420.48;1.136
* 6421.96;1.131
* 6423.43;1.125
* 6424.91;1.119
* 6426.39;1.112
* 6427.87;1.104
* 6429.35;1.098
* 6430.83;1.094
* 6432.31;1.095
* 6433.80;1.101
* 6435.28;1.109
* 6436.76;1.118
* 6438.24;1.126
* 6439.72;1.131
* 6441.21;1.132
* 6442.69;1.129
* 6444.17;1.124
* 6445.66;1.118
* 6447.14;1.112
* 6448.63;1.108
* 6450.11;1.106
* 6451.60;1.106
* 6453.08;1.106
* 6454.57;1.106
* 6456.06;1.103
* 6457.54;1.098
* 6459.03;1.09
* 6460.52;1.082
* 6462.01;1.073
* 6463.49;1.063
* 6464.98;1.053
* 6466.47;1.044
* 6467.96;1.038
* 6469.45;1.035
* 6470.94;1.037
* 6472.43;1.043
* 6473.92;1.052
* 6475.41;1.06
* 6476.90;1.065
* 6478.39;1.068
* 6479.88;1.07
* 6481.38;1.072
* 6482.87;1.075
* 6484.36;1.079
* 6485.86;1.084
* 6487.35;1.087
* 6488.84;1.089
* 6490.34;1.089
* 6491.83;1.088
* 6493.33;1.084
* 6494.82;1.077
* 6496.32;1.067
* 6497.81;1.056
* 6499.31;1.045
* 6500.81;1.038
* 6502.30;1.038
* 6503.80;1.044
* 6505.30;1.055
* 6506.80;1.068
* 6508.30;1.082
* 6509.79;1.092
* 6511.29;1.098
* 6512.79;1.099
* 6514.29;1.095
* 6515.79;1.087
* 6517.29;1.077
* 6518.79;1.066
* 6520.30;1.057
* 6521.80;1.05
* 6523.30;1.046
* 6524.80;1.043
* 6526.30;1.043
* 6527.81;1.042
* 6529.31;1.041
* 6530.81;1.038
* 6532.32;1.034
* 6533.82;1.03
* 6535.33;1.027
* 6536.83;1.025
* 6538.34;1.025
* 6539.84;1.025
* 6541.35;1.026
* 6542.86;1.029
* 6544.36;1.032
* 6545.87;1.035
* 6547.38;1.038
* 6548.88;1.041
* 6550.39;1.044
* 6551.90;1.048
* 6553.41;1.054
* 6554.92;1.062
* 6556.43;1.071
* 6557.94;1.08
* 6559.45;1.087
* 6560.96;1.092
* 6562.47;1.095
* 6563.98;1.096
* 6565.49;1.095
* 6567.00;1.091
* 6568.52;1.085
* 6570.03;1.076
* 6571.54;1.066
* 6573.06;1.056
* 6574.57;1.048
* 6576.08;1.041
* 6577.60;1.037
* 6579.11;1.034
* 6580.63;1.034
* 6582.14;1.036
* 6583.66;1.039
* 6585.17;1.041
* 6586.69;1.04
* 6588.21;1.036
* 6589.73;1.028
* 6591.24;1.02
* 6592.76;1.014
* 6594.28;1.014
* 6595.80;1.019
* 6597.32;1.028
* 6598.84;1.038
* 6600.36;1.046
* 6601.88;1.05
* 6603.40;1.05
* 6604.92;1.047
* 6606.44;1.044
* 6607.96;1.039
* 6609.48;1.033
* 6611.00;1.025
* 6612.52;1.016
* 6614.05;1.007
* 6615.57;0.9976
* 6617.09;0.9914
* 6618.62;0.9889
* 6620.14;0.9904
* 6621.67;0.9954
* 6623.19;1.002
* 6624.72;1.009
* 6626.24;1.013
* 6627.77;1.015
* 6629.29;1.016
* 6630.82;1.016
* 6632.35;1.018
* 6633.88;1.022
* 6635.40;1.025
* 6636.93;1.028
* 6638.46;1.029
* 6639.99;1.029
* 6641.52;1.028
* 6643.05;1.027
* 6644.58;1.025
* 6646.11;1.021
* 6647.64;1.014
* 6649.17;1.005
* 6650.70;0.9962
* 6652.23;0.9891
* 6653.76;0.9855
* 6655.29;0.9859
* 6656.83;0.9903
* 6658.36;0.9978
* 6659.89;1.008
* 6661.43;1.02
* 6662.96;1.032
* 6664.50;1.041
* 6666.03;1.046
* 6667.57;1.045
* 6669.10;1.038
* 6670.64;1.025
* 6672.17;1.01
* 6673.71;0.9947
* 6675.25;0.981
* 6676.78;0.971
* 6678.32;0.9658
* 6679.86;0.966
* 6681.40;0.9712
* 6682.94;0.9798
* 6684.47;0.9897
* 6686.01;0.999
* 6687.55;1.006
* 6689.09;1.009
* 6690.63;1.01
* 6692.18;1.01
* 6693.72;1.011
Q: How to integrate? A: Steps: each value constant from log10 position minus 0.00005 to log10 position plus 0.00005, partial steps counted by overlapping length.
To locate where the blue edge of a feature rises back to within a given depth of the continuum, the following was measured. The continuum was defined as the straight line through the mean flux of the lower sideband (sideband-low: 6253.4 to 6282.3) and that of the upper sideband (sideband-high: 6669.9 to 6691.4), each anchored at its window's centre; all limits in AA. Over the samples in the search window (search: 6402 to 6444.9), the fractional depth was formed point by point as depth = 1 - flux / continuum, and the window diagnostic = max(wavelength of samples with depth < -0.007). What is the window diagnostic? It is 6442.69 AA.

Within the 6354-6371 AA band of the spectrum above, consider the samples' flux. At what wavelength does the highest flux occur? 6366.01 AA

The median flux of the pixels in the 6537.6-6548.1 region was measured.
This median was 1.03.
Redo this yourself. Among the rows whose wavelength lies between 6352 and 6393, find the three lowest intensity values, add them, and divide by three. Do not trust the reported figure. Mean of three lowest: 1.11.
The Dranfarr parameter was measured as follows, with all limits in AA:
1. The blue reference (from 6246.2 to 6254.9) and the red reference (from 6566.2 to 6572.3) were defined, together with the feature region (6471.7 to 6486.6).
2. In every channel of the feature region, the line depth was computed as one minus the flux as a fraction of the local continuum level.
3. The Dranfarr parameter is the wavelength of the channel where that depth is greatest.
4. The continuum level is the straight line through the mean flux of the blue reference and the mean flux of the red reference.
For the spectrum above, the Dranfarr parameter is 6472.43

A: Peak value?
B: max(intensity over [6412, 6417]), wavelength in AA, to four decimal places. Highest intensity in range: 1.1530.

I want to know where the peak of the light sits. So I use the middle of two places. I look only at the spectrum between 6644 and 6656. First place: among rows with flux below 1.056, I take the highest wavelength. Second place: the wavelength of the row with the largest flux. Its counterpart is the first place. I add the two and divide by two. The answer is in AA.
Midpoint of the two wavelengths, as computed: 6649.9 AA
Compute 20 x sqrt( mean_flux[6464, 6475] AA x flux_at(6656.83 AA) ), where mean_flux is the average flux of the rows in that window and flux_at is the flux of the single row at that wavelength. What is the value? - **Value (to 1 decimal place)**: 20.3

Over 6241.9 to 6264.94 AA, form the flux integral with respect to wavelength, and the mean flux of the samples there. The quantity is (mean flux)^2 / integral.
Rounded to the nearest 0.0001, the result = 0.0519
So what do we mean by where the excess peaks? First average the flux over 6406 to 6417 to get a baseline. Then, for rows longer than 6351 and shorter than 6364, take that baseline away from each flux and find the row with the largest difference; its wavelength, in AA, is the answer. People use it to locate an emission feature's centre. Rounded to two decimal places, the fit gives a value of 6363.08 AA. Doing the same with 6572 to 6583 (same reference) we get 6573.06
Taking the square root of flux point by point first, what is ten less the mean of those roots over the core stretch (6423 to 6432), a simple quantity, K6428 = 8.95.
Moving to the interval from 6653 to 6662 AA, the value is 9.00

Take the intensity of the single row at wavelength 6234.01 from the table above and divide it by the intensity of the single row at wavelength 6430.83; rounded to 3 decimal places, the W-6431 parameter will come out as 1.064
